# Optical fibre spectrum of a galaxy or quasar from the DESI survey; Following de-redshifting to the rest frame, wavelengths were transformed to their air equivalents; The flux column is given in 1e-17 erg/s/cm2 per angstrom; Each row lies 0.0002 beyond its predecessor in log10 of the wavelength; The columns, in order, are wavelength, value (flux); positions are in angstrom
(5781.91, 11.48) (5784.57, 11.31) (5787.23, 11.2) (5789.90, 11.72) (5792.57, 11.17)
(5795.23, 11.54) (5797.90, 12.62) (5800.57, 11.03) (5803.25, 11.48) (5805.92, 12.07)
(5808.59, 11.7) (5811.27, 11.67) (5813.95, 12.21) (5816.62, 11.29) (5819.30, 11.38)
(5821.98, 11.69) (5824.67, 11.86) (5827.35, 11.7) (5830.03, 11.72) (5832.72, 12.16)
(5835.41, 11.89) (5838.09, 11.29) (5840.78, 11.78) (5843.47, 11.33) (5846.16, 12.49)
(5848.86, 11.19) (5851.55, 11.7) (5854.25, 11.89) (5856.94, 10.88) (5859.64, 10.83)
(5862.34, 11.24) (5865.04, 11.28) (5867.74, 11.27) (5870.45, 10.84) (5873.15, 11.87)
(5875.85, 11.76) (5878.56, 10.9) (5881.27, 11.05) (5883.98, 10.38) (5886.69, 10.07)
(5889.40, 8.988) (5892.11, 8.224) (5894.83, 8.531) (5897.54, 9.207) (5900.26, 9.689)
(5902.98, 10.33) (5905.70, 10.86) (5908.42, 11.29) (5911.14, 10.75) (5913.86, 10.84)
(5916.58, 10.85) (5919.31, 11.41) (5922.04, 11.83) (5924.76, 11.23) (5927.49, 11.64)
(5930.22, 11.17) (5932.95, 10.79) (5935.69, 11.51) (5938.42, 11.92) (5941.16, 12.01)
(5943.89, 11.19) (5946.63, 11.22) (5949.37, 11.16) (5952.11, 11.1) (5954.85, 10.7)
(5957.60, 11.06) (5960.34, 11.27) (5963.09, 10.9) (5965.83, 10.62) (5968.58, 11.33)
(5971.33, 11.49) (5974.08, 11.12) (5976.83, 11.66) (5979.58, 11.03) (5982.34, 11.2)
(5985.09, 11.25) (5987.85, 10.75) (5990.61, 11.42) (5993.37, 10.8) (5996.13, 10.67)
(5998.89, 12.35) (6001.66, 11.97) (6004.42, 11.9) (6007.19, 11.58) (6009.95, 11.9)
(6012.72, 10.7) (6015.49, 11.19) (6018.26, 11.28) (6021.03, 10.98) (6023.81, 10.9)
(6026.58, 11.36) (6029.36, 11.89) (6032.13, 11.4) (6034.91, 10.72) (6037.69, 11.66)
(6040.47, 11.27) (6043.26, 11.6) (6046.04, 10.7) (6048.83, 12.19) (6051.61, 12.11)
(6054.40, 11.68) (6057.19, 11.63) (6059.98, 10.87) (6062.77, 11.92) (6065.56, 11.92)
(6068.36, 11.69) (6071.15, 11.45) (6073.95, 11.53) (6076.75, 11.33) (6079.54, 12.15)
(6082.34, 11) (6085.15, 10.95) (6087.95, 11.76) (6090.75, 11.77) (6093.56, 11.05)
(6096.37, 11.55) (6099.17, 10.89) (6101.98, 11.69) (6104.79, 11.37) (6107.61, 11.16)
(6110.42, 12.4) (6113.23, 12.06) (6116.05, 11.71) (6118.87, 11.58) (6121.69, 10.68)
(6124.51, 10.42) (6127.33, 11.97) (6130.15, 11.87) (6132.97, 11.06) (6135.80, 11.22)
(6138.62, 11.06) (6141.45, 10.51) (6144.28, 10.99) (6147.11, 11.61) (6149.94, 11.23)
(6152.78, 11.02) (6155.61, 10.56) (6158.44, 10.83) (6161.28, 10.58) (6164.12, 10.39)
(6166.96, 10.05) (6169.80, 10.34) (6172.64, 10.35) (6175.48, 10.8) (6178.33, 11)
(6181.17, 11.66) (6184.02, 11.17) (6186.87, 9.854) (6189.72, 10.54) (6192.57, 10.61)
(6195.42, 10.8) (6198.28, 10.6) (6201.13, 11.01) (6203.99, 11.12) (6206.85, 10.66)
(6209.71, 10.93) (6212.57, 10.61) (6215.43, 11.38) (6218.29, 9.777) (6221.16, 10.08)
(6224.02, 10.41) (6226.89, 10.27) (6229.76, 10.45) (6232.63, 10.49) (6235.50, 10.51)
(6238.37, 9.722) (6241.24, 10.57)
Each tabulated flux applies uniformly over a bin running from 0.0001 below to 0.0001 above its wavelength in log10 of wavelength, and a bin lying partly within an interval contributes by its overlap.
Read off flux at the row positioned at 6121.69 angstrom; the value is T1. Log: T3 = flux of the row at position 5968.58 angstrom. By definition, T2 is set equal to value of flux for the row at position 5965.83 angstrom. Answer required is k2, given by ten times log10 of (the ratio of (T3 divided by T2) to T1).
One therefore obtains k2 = -10.0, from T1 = 10.68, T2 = 10.62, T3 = 11.33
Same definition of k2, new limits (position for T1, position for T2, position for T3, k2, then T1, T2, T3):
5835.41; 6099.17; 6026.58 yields -10.6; 11.89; 10.89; 11.36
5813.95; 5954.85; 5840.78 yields -10.4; 12.21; 10.7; 11.78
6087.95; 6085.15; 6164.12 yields -10.9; 11.76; 10.95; 10.39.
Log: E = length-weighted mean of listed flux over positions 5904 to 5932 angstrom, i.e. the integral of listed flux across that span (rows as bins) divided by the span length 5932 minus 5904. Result 11.2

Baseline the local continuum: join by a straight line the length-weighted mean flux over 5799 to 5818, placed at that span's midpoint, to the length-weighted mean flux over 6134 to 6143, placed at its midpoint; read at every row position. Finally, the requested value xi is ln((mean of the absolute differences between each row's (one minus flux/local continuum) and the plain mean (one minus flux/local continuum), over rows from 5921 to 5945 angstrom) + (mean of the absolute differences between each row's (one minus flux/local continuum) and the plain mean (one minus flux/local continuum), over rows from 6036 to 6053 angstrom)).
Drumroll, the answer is -2.72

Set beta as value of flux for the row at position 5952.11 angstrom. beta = 11.1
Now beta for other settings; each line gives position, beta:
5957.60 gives 11.06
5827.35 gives 11.7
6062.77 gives 11.92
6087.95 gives 11.76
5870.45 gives 10.84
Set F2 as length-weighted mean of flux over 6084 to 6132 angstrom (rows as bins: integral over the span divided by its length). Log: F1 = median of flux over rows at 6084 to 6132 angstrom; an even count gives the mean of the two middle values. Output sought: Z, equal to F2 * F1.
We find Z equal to 133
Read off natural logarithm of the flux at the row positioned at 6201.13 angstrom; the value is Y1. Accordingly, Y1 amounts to 2.40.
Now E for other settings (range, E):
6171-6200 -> 10.7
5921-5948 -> 11.4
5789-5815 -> 11.7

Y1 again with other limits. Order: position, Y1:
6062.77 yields 2.48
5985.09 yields 2.42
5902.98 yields 2.34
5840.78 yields 2.47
